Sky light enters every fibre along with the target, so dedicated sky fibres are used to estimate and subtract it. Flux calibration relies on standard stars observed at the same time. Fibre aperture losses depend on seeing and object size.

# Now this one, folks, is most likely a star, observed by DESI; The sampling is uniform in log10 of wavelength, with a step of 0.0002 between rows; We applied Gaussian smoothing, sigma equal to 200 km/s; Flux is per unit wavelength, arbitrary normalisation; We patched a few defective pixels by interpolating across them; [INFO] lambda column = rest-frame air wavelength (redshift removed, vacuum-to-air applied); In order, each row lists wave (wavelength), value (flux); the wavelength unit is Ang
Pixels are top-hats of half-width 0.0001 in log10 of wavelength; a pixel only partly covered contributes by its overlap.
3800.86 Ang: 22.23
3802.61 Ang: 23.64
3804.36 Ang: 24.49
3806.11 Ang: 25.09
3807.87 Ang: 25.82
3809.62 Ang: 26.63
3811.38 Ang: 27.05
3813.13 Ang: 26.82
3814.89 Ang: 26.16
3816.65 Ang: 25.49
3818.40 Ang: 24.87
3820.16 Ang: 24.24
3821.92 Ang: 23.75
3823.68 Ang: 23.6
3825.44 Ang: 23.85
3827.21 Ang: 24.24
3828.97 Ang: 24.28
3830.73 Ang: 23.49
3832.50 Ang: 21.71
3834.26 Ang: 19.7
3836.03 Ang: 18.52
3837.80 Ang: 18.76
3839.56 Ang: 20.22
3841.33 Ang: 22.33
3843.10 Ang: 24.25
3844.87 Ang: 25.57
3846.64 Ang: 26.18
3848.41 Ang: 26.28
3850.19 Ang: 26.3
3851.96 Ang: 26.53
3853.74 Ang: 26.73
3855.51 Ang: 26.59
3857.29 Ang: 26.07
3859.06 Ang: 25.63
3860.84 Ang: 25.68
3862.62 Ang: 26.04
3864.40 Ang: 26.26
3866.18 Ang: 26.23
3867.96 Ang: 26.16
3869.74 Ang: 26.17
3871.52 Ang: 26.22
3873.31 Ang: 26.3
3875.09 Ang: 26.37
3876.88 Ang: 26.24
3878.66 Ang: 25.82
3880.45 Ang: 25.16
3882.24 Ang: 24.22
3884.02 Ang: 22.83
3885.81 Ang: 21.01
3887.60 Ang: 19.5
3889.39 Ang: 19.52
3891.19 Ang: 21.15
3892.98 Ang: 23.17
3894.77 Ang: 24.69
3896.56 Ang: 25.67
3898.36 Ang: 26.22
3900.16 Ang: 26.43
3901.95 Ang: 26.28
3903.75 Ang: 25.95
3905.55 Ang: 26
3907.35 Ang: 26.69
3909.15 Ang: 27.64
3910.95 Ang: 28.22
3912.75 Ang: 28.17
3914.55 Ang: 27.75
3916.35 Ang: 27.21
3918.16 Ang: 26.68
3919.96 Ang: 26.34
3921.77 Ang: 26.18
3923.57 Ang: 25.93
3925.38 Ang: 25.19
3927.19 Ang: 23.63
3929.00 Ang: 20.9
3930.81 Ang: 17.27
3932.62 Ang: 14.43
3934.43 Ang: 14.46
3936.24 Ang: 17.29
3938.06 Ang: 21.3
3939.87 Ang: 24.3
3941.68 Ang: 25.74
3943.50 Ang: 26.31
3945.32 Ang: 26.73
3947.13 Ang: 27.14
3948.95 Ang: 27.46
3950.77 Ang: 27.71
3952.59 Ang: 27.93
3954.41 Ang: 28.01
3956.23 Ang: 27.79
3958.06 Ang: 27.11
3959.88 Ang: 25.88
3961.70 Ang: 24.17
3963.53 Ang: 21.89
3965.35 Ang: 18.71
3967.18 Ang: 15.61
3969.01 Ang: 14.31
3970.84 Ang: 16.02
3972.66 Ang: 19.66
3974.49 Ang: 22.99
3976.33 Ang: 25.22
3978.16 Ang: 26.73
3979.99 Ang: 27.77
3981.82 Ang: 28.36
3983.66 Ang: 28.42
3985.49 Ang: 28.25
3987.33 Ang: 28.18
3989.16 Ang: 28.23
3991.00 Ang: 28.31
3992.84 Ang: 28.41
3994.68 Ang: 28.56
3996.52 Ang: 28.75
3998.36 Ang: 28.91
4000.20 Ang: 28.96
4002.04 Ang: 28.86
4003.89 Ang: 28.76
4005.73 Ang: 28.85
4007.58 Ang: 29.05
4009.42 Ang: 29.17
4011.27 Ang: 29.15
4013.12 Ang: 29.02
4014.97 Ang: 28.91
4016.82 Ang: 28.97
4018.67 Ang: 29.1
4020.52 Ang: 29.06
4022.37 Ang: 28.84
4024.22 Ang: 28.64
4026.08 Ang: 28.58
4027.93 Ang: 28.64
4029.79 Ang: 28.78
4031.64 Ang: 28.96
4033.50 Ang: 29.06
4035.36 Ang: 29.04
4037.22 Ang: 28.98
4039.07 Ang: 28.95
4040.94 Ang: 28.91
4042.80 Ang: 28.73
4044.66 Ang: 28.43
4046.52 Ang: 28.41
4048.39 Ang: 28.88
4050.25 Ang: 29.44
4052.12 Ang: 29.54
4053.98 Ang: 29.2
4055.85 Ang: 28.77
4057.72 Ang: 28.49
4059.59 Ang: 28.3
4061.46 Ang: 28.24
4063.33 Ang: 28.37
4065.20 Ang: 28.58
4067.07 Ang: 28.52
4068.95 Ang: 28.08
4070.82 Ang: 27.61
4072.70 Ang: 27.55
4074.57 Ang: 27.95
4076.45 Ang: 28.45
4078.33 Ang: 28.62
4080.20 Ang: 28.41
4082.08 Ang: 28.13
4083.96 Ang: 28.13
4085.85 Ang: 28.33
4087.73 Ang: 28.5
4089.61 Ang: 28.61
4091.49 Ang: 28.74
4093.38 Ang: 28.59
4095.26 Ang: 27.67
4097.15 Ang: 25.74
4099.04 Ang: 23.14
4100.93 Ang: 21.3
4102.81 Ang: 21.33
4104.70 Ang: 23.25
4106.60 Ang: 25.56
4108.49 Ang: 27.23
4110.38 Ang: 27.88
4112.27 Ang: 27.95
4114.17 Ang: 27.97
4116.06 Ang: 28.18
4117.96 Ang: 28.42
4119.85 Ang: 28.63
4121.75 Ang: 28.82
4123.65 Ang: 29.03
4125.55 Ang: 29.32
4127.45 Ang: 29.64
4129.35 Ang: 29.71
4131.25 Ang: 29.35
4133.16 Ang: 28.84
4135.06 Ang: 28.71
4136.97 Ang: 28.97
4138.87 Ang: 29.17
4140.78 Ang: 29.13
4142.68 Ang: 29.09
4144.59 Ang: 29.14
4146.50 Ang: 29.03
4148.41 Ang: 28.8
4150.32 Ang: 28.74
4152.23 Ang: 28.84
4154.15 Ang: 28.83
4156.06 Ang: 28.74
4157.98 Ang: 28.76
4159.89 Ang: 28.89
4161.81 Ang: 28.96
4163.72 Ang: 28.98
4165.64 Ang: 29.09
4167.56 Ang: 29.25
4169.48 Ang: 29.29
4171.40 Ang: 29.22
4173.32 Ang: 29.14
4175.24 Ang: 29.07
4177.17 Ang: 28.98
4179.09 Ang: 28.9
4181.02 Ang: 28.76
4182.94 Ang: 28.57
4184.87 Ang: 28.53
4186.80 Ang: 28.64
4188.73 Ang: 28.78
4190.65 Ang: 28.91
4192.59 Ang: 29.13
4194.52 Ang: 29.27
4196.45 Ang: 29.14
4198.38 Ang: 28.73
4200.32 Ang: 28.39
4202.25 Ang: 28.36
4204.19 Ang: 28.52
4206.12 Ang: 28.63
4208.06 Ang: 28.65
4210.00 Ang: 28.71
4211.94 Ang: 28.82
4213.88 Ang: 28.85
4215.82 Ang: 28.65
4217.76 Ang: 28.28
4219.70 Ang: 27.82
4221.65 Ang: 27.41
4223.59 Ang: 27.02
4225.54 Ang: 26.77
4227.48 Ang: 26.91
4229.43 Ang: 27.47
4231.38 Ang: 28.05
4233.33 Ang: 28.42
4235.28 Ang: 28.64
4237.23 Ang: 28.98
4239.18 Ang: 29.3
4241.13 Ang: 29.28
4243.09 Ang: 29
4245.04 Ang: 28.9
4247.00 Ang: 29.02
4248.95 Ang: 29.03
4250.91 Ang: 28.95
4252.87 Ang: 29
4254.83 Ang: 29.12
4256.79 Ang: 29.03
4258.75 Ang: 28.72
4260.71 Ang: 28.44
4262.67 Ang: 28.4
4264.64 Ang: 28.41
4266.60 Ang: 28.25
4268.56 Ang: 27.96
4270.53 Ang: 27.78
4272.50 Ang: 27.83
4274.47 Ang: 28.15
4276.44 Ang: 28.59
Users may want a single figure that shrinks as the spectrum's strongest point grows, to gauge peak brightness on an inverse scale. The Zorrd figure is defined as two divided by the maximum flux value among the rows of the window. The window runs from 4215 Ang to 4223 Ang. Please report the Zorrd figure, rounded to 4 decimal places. 0.0698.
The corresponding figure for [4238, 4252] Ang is 0.0683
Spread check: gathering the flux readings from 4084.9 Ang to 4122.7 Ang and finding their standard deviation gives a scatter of 2.5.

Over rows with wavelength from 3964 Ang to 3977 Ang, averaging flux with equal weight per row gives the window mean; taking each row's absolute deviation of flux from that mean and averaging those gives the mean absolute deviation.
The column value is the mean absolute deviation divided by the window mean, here 0.167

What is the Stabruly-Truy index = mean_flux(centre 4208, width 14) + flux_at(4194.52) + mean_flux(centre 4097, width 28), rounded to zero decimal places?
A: 84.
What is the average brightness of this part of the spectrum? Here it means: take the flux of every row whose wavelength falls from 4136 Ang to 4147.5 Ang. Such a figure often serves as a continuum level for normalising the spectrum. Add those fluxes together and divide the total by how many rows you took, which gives 29.1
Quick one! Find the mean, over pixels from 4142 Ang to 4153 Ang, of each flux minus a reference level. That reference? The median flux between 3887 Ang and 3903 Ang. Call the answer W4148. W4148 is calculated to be 4.2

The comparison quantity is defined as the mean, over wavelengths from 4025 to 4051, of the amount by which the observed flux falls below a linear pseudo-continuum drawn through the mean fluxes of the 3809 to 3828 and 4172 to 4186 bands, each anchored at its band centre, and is -1.4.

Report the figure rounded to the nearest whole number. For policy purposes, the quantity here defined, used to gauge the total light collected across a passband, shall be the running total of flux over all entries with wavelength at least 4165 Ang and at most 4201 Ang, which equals 550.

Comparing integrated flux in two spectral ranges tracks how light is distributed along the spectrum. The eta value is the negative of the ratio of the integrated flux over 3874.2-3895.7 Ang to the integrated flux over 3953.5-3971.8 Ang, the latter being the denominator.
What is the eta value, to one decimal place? -1.2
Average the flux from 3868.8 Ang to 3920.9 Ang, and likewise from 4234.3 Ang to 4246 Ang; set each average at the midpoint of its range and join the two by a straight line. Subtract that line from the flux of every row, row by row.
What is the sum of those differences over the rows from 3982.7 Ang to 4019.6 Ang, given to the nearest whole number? 46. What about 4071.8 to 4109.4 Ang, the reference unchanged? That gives -13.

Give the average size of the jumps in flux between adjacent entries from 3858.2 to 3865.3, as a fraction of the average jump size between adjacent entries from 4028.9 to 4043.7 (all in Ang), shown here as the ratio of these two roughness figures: 2.4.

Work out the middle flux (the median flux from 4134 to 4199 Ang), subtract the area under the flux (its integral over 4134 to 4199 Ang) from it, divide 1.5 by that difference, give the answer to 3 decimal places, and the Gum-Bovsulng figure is -0.001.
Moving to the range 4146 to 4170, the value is -0.002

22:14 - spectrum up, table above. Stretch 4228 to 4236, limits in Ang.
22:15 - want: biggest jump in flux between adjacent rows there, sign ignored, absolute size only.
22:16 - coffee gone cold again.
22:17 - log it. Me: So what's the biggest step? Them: 0.58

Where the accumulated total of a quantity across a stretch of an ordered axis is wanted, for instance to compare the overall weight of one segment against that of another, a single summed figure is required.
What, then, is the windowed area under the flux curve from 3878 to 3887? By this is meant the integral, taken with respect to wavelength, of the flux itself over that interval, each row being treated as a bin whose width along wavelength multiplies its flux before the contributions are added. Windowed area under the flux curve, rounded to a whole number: 213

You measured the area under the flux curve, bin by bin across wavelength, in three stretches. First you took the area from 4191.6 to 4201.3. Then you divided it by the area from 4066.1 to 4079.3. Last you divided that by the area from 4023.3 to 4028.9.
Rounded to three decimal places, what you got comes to 0.005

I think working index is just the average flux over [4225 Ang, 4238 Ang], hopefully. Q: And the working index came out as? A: 27.9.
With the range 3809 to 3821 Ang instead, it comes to 25.9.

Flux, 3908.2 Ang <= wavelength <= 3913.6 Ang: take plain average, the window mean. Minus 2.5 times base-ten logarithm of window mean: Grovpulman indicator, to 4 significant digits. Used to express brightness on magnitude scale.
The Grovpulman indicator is -3.618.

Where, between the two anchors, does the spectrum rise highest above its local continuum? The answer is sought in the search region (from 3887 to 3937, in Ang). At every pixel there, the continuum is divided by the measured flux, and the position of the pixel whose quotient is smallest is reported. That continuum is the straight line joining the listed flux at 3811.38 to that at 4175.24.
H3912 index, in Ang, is 3910.95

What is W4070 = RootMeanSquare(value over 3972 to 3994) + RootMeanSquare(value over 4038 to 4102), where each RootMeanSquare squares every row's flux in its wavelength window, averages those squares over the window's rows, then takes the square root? 55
